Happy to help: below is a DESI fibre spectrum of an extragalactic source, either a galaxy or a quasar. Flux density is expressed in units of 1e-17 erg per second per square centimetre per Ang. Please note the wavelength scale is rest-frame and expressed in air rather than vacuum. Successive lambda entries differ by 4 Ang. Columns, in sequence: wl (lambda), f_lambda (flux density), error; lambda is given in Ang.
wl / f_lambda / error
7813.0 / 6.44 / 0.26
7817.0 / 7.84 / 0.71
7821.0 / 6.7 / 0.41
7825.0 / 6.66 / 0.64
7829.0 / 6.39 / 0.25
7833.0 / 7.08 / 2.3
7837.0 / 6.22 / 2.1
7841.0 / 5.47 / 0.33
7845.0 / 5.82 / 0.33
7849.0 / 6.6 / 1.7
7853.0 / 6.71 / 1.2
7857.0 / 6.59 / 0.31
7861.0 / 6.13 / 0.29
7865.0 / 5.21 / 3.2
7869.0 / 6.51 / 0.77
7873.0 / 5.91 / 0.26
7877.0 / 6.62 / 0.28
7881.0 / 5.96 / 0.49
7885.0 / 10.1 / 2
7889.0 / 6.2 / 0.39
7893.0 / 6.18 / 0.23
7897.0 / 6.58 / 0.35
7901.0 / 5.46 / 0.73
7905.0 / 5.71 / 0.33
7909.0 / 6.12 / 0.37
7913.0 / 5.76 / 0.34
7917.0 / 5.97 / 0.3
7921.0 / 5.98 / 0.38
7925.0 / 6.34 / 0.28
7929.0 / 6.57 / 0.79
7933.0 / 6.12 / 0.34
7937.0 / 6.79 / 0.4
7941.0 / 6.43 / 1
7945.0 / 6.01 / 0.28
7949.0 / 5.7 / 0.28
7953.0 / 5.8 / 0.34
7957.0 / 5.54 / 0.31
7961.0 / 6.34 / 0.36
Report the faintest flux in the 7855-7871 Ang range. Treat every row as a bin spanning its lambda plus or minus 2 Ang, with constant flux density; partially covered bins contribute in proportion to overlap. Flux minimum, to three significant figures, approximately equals 5.21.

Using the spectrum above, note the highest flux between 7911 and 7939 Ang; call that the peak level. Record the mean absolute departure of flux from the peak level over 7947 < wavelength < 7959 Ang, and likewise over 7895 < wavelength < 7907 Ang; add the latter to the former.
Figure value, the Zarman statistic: 2.0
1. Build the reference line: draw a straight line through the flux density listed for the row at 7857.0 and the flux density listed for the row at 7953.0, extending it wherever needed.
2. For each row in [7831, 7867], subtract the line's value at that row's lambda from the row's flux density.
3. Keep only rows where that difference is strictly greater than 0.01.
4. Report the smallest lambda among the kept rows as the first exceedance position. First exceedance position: 7833.0 Ang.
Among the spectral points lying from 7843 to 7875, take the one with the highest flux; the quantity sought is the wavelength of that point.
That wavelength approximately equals 7853.0 Ang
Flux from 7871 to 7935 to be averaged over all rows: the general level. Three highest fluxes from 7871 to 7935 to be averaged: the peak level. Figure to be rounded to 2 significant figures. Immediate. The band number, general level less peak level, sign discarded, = 1.4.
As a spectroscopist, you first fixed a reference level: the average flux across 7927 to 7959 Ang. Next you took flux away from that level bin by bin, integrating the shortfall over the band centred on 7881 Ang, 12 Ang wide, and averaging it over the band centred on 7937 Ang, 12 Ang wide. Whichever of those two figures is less -17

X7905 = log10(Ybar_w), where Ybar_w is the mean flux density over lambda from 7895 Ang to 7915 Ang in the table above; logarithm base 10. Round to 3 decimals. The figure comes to 0.773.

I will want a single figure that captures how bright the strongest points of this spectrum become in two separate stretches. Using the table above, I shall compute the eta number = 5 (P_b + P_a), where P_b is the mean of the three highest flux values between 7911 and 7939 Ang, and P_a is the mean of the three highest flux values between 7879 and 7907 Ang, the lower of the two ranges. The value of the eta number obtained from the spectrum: 71.0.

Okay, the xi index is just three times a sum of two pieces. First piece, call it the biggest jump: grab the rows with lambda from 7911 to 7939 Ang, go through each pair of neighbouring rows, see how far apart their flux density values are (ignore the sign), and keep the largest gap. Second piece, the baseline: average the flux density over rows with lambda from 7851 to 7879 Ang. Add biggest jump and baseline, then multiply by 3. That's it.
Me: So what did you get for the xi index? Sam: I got 20.7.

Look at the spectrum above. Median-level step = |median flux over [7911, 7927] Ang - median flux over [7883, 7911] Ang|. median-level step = 0.205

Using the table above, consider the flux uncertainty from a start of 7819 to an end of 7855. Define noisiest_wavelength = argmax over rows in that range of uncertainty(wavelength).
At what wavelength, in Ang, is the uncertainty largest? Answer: 7833.0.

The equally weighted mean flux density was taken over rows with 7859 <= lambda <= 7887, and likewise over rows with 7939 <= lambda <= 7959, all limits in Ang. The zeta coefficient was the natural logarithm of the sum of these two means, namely 2.53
